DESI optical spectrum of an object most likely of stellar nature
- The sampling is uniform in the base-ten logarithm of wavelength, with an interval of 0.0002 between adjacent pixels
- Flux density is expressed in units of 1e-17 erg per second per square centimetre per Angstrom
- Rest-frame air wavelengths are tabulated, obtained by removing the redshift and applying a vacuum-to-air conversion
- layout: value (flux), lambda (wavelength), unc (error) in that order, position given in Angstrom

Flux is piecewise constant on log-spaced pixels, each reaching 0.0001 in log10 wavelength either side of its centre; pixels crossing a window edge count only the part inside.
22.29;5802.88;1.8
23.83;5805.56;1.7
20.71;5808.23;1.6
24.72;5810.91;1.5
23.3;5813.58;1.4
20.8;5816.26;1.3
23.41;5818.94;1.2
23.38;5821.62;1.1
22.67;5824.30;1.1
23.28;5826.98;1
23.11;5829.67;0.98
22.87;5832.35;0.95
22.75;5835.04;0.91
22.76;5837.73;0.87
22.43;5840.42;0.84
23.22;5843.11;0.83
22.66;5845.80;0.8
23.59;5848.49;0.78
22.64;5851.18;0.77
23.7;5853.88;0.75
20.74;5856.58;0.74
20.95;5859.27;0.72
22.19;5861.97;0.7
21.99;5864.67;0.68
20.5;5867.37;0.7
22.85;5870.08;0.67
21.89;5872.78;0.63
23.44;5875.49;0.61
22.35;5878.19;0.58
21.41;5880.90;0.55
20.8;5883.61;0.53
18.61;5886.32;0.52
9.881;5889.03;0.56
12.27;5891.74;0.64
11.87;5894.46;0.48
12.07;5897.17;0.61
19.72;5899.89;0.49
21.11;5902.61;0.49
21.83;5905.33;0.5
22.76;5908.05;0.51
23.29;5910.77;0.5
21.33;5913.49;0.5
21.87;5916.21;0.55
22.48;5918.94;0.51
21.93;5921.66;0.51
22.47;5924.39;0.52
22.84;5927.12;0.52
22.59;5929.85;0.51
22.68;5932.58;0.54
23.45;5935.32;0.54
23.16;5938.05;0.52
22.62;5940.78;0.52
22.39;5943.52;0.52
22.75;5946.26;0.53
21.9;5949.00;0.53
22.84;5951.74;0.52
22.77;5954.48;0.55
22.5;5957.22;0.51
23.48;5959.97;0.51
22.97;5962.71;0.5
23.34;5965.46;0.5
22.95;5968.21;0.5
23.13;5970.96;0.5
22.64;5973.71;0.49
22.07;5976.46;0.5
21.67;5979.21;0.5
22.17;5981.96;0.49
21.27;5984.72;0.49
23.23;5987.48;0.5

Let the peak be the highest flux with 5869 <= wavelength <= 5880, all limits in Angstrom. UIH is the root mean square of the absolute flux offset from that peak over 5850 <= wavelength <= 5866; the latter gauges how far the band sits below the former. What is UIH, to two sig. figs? 1.7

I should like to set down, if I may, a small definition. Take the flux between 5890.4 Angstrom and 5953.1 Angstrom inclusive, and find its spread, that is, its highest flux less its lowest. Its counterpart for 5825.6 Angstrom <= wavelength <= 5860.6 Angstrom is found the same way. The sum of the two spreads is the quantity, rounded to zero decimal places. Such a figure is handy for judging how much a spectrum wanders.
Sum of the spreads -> 15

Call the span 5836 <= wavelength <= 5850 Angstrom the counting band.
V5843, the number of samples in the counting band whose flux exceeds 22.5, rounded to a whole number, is 4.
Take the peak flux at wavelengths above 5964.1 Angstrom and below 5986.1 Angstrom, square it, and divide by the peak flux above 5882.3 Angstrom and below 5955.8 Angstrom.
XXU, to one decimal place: 23.2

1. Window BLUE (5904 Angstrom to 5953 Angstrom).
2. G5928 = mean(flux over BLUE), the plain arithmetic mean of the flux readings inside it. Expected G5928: 22.5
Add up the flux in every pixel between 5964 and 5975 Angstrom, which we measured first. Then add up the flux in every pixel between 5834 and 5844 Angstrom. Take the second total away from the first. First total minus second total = 1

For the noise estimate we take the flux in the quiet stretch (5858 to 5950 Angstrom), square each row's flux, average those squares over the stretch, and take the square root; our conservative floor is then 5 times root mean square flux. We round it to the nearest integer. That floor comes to 105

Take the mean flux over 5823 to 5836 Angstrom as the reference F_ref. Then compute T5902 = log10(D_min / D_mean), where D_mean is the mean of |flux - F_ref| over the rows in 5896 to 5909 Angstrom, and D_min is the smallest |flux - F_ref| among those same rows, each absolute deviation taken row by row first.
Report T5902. -1.3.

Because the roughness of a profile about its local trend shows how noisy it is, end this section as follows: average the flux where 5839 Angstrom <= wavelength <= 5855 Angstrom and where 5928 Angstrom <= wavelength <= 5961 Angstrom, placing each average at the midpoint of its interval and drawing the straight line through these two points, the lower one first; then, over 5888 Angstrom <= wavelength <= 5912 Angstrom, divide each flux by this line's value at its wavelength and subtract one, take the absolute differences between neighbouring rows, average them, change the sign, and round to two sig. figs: -0.078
